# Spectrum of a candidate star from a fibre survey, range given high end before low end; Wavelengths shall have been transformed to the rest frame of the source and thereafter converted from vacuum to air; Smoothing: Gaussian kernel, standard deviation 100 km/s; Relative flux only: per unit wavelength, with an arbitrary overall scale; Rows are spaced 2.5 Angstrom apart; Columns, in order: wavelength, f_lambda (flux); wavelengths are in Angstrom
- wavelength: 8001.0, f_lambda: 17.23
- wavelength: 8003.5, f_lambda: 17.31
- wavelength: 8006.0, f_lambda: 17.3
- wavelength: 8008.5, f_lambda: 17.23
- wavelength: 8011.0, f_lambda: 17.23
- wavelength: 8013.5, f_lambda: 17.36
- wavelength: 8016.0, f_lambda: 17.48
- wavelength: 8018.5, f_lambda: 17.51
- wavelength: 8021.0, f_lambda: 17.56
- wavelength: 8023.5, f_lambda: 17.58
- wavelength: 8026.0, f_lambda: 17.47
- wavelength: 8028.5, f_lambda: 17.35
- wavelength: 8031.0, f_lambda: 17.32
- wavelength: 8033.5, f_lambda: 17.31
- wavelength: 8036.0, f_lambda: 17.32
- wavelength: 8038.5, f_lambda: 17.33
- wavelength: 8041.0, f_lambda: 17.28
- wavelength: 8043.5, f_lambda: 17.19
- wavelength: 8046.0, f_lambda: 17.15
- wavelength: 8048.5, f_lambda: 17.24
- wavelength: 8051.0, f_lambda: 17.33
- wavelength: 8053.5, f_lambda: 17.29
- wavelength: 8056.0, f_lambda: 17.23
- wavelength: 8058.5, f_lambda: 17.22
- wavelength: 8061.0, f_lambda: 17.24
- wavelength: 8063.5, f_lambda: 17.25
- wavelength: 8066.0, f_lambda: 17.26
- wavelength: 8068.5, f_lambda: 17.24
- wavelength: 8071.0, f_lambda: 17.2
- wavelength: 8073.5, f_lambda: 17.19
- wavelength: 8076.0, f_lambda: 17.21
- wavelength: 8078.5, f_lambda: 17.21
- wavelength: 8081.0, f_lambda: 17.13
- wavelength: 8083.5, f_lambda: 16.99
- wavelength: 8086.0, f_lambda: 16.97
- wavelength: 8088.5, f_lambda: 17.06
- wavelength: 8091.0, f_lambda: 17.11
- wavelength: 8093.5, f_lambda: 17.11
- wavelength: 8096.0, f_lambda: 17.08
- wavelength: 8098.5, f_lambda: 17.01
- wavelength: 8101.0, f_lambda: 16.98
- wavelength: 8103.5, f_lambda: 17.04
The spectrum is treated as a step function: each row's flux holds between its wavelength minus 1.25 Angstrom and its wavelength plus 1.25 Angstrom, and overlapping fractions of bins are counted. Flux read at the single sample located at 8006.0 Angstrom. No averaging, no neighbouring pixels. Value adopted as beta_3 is 17.3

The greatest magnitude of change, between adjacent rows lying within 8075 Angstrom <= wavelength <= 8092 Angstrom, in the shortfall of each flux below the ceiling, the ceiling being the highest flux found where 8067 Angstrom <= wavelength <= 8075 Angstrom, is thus 0.140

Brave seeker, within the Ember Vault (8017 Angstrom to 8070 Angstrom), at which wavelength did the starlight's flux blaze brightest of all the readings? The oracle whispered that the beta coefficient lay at 8023.5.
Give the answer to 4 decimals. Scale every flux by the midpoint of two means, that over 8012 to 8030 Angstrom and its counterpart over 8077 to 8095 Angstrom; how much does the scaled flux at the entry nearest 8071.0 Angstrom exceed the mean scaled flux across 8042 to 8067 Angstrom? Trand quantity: -0.0023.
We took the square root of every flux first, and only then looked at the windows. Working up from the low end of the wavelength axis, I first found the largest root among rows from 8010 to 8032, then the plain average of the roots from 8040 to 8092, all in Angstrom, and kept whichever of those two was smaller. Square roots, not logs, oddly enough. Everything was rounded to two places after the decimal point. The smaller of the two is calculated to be 4.15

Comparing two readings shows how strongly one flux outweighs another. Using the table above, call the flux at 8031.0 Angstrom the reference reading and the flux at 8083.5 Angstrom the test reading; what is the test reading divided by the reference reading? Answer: 0.981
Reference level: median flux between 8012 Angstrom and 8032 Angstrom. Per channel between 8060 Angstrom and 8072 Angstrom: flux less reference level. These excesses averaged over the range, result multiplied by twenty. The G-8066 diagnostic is -4.7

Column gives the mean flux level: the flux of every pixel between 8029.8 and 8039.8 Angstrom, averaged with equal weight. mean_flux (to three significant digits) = 17.3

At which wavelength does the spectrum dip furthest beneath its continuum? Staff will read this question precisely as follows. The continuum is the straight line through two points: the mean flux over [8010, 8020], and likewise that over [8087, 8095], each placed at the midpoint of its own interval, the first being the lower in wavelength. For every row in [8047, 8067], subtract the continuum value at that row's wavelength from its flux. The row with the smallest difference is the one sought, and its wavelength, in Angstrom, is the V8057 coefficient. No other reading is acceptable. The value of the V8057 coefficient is 8048.5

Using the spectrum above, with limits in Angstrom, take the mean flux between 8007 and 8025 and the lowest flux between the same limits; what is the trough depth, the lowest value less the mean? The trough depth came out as -0.19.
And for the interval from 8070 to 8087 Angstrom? -0.16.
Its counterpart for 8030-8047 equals -0.12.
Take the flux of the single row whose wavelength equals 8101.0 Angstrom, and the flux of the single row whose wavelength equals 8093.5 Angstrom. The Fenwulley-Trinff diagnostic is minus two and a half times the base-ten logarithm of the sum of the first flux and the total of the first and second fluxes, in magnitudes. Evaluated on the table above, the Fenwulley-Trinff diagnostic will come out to -4.27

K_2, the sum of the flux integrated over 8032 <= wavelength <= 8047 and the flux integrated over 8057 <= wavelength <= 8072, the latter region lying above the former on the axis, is 517.5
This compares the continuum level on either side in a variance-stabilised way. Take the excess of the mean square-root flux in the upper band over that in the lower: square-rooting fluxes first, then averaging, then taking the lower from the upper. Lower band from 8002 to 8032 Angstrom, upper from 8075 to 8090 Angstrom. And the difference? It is -0.036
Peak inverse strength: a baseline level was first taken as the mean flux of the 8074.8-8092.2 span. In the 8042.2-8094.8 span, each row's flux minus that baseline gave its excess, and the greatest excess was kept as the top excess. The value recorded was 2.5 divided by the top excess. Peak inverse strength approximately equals 10.7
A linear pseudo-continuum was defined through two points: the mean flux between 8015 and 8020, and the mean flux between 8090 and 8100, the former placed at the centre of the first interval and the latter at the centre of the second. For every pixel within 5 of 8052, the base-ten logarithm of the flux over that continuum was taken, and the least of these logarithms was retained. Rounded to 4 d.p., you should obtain -0.0022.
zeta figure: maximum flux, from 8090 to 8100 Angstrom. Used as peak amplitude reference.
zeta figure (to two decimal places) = 17.11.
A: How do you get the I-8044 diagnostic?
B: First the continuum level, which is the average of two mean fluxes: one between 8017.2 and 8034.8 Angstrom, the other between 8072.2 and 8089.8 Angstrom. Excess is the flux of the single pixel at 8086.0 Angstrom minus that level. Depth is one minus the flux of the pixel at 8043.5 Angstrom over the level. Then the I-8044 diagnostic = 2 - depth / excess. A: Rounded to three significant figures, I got 2.02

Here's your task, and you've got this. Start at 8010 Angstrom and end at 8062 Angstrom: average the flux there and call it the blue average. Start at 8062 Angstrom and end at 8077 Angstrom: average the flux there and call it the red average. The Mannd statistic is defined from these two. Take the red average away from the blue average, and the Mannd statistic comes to 0.11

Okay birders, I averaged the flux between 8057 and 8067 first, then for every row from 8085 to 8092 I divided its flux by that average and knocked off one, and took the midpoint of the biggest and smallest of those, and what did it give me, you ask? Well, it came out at -0.012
